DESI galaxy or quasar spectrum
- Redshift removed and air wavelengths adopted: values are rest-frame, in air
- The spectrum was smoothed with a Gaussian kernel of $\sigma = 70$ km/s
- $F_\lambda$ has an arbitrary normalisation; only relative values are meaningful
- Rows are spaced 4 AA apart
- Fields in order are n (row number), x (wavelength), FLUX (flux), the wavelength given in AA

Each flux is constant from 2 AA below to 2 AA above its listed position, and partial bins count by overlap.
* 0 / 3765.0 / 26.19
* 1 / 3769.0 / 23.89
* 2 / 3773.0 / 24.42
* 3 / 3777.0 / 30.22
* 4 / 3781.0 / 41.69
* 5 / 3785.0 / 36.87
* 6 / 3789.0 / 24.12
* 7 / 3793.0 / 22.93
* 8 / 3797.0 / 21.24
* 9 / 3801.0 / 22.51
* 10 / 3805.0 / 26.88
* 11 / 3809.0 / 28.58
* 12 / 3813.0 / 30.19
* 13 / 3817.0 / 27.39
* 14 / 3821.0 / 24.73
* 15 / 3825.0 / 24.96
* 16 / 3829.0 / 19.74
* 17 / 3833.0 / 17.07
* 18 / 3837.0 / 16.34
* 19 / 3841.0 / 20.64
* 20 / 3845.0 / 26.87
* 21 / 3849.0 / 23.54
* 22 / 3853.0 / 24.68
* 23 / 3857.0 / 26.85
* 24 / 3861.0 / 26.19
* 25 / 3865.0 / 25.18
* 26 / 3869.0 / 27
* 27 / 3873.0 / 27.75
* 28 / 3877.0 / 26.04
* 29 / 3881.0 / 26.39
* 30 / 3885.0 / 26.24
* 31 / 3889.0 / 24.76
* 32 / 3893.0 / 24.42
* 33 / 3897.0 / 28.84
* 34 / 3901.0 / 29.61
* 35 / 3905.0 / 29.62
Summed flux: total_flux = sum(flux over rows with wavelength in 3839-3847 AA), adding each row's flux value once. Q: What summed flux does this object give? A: 47.5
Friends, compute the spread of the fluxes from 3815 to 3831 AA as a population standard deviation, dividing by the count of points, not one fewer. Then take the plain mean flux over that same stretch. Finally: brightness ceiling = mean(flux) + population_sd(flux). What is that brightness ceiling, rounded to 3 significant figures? 27.0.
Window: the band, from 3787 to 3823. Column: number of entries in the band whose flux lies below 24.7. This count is 4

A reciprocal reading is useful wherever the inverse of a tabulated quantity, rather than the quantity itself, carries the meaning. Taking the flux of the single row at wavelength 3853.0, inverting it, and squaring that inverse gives 0.0016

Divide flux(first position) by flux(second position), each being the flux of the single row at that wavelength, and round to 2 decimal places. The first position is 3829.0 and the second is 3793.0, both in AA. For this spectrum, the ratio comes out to 0.86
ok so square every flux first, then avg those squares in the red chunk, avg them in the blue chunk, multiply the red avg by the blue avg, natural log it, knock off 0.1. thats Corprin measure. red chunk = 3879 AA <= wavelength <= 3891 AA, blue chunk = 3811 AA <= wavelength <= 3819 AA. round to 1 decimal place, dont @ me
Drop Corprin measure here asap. 13.1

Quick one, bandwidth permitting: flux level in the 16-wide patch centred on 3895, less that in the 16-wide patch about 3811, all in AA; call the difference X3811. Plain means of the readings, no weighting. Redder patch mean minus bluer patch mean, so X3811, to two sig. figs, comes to -1.4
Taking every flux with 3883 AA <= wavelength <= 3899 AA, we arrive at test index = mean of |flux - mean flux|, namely 1.5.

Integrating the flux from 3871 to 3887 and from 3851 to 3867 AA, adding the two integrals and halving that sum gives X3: 419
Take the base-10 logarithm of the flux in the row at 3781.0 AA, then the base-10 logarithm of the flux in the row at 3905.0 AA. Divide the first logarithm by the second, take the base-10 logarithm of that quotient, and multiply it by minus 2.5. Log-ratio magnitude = -0.10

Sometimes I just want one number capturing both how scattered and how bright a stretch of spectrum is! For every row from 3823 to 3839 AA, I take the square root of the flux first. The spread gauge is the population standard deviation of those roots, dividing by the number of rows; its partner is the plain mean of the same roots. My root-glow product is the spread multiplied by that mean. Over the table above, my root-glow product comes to 1.6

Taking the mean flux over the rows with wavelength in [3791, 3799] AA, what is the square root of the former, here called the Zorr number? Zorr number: 4.70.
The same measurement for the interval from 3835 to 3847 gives 4.61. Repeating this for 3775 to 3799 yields 5.43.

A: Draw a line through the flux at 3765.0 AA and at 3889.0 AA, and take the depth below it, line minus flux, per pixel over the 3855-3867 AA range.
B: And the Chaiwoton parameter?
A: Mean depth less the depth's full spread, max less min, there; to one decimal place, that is -2.6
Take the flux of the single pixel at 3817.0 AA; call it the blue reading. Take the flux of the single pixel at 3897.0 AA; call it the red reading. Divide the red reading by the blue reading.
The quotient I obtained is 1.05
